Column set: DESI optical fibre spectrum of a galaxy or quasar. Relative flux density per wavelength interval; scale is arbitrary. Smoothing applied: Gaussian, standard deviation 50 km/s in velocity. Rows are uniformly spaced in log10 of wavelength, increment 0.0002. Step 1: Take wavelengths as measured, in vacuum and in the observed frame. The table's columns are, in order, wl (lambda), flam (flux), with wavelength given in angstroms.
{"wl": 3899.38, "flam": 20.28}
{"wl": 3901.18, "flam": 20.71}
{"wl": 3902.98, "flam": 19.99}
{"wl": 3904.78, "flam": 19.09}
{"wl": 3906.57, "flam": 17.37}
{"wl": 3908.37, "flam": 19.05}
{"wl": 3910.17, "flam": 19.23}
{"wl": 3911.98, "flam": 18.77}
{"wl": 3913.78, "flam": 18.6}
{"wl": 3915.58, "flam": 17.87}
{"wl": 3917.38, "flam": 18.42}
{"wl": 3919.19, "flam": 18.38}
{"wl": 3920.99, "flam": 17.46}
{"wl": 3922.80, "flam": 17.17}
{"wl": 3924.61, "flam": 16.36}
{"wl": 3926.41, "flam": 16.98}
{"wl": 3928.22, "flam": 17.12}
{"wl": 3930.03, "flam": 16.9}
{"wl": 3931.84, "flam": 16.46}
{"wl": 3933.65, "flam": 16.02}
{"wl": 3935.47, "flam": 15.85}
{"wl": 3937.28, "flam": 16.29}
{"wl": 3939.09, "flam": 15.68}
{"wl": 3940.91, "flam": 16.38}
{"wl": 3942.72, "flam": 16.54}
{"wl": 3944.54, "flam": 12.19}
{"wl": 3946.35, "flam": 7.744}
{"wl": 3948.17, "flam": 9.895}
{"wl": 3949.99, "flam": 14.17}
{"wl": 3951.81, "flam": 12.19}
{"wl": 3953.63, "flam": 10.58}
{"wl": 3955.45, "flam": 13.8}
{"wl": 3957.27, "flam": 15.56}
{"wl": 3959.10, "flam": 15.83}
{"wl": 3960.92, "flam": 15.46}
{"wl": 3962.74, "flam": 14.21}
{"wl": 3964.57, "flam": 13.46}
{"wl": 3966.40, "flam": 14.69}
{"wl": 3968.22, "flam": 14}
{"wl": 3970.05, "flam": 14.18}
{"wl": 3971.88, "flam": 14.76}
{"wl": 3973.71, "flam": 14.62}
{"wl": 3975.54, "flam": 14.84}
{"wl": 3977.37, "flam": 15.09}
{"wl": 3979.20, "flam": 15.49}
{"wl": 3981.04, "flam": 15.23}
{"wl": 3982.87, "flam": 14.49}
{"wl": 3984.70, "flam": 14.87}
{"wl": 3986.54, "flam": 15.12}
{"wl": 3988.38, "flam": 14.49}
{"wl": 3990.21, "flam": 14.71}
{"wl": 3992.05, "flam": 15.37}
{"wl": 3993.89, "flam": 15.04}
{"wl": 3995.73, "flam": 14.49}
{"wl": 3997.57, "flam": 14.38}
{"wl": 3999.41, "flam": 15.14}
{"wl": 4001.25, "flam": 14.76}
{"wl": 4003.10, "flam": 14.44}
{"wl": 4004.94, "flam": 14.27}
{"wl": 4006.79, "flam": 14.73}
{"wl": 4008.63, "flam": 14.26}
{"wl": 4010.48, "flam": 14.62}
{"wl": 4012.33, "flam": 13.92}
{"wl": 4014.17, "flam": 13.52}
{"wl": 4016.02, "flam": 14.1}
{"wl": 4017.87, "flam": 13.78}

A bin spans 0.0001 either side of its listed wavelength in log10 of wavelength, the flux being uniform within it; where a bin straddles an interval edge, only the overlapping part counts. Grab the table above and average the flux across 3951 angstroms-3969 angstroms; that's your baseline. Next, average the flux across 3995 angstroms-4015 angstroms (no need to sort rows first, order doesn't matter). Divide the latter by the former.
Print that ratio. 1.03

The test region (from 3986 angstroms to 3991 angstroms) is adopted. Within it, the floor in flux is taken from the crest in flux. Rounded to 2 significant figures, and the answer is 0.63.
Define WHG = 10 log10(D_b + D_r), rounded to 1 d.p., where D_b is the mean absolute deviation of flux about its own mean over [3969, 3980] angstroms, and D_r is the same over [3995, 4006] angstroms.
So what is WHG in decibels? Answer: -2.5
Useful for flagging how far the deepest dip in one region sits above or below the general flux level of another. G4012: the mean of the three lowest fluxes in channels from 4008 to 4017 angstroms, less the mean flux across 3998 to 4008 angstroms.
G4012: -0.8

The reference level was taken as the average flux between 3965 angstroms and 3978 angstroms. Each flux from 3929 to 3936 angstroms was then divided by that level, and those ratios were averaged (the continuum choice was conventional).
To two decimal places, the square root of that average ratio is 1.06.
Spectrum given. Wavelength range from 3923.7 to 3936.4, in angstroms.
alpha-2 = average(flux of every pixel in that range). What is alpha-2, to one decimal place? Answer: 16.5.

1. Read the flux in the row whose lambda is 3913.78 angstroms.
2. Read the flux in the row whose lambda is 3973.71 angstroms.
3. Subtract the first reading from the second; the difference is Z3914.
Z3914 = -4.0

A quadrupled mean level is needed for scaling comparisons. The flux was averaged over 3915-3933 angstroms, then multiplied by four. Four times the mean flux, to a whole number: 69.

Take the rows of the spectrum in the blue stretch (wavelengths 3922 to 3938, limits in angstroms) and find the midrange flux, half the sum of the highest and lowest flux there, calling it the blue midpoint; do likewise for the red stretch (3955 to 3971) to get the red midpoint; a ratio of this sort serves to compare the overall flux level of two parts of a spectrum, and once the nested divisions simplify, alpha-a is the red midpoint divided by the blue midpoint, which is 0.89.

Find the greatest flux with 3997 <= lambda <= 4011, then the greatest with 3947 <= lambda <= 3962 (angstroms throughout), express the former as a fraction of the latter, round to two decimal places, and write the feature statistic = 0.96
